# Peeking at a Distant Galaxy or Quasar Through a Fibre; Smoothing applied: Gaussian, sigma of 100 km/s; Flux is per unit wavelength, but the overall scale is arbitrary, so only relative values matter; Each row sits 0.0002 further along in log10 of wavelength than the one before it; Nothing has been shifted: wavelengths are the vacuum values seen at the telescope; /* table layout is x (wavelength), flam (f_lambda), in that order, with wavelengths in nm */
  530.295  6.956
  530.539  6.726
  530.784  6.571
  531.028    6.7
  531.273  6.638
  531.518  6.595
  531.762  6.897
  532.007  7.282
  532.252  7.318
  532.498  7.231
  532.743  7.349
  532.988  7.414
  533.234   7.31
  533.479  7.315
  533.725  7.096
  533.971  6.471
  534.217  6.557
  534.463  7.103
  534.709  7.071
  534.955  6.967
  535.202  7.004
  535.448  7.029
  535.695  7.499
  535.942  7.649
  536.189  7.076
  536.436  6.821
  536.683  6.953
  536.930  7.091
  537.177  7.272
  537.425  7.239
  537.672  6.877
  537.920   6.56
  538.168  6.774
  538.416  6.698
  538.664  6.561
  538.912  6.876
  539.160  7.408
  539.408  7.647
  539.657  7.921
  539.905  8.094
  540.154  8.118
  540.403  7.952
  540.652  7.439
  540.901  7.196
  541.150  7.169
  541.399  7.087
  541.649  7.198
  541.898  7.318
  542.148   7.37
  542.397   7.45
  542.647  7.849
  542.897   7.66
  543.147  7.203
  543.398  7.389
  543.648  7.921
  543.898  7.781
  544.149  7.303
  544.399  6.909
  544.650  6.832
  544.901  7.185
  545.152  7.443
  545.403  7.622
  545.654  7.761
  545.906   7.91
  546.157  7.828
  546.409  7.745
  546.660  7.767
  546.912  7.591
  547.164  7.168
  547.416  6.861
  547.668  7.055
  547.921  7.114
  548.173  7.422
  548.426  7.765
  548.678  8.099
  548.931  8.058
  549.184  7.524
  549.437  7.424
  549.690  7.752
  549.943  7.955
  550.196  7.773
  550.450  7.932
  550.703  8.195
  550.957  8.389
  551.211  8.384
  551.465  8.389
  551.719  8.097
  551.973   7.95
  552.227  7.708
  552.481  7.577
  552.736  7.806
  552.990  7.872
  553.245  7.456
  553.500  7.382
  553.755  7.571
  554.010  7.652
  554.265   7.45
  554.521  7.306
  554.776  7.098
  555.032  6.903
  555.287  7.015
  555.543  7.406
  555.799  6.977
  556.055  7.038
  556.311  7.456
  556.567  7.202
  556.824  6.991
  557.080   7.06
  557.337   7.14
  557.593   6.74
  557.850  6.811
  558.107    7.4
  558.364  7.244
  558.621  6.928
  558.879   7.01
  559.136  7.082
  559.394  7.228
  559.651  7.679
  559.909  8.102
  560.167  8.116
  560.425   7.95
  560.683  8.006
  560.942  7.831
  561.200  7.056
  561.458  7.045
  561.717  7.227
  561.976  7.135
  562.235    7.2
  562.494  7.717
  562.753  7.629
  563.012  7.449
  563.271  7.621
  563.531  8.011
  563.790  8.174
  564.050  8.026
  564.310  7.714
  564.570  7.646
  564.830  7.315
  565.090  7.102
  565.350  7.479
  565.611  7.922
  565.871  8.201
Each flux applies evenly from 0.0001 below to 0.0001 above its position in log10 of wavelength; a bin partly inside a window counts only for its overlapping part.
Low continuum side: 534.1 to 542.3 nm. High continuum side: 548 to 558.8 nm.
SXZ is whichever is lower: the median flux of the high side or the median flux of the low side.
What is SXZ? 7.10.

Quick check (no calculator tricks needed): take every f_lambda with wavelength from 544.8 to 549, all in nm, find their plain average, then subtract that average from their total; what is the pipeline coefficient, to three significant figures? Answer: 121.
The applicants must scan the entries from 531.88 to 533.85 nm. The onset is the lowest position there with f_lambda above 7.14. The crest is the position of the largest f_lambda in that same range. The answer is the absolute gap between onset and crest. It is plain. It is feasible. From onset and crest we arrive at 0.98 nm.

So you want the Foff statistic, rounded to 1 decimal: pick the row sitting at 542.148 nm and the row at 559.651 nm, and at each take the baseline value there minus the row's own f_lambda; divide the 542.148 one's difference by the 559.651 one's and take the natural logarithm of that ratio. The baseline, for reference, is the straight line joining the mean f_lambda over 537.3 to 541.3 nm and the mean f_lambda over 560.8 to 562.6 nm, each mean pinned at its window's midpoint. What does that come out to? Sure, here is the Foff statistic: -1.5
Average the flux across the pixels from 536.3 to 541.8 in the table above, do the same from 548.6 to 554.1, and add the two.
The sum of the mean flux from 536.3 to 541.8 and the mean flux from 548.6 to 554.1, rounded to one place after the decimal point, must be 15.1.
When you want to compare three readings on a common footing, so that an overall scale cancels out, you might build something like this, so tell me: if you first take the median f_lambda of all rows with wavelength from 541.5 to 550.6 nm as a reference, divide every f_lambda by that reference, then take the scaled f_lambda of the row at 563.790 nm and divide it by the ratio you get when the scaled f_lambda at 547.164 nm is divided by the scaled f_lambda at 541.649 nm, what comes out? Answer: 1.09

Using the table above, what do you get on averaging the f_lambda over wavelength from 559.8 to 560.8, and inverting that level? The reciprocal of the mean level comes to 0.124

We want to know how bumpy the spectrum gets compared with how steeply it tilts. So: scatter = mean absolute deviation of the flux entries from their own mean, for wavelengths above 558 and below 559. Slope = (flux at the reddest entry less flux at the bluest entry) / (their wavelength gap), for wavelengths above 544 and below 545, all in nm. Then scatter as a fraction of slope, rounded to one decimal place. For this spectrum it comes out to -1.1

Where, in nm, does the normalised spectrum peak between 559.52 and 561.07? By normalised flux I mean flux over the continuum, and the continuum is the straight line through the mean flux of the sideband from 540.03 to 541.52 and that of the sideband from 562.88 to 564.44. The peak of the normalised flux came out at 560.167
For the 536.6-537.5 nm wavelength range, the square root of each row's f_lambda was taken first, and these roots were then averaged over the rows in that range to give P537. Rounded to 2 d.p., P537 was 2.67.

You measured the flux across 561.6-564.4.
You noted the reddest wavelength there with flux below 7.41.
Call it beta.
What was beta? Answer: 562.235 nm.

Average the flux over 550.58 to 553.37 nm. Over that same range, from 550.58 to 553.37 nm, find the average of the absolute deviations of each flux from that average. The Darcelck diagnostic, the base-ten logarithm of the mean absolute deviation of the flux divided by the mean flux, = -1.457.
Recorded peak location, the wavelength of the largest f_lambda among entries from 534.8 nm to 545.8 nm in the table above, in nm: 540.154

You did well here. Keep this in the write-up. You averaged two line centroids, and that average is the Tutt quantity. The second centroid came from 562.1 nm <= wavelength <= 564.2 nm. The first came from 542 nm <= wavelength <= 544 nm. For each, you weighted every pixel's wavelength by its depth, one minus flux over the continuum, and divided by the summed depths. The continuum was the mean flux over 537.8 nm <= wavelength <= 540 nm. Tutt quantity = 553.28 nm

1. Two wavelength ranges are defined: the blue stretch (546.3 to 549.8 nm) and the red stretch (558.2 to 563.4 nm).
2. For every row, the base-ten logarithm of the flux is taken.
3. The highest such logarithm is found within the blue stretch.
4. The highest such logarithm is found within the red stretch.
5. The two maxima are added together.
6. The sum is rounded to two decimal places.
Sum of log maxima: 1.82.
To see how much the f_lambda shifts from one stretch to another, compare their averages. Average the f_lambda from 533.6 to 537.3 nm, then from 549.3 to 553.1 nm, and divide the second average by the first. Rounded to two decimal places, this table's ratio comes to 1.13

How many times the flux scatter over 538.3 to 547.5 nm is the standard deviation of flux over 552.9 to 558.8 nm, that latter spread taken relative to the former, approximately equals 0.7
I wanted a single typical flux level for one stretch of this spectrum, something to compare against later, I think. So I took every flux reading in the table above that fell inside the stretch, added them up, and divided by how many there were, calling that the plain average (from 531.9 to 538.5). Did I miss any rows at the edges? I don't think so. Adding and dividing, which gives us 7.08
